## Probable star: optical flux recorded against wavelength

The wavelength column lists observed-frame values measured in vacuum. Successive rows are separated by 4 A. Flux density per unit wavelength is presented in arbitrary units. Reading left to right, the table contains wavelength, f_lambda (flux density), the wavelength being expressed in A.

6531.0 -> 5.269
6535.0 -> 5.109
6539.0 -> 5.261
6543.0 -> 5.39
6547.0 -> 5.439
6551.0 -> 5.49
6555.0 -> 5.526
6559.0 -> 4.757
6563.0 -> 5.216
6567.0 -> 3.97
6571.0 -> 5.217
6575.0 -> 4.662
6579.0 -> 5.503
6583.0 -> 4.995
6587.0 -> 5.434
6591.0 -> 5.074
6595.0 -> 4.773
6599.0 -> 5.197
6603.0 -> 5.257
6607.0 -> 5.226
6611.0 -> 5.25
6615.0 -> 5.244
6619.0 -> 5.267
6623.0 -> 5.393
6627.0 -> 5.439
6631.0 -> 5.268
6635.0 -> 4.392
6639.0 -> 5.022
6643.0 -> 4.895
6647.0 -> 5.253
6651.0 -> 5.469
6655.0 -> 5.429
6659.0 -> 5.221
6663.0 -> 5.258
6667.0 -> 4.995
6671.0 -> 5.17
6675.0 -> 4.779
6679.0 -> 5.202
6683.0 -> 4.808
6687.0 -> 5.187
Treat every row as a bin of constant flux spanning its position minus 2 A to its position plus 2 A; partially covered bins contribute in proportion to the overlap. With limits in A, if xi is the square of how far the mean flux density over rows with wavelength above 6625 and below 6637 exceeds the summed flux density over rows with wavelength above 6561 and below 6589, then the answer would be 898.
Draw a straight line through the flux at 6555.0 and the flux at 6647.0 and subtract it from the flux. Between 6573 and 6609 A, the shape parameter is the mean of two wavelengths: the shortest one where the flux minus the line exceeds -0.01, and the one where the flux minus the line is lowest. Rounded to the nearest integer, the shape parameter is 6577 A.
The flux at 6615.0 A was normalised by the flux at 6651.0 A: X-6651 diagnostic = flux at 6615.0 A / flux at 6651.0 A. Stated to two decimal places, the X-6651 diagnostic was 0.96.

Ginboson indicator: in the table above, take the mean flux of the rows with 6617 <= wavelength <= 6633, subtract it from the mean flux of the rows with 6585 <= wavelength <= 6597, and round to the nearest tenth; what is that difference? -0.2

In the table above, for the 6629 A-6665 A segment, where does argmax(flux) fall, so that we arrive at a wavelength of 6651.0 A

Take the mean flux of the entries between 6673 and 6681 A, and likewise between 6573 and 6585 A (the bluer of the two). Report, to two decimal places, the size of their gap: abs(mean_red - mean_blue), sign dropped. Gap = 0.06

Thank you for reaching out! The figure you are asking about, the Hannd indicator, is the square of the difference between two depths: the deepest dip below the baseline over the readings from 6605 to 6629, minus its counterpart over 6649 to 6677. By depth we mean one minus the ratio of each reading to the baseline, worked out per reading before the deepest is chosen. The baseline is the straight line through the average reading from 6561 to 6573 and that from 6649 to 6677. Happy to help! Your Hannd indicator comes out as 0.019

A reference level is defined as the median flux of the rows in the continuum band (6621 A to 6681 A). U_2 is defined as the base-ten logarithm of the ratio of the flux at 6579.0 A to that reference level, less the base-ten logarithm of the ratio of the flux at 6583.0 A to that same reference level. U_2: 0.04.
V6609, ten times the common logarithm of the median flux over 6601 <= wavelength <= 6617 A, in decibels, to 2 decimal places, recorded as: 7.20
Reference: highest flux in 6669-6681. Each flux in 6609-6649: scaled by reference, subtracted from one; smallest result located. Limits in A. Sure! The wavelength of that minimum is 6627.0 A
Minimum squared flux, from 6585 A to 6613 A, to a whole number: 23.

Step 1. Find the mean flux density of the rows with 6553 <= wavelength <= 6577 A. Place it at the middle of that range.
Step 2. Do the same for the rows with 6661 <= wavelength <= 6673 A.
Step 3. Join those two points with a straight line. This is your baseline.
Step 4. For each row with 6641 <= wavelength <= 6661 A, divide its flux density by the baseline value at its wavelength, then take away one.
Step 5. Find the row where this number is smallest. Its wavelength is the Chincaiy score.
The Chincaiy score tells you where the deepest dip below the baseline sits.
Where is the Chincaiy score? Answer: 6643.0 A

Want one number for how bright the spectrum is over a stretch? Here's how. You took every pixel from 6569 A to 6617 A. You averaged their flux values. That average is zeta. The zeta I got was 5.15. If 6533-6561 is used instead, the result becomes 5.28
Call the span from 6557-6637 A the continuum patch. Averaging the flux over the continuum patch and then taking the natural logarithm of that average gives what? 1.62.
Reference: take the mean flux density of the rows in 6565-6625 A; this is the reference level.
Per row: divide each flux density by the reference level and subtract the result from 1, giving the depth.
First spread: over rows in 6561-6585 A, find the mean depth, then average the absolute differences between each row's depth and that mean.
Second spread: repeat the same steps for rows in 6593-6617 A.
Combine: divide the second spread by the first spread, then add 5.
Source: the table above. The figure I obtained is 5.3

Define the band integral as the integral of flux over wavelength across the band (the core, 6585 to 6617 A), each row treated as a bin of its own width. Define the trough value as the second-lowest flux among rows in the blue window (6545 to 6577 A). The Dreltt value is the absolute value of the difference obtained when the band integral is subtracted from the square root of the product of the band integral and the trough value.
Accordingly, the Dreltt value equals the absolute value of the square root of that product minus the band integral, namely 138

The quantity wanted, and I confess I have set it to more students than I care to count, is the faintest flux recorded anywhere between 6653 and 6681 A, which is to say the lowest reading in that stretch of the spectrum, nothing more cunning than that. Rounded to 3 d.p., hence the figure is 4.779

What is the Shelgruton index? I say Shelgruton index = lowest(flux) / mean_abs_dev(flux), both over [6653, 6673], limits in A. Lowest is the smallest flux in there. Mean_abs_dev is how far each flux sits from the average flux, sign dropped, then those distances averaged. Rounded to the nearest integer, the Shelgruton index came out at 47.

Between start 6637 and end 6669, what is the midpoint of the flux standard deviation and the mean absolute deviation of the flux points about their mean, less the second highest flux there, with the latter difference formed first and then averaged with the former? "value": -2.53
